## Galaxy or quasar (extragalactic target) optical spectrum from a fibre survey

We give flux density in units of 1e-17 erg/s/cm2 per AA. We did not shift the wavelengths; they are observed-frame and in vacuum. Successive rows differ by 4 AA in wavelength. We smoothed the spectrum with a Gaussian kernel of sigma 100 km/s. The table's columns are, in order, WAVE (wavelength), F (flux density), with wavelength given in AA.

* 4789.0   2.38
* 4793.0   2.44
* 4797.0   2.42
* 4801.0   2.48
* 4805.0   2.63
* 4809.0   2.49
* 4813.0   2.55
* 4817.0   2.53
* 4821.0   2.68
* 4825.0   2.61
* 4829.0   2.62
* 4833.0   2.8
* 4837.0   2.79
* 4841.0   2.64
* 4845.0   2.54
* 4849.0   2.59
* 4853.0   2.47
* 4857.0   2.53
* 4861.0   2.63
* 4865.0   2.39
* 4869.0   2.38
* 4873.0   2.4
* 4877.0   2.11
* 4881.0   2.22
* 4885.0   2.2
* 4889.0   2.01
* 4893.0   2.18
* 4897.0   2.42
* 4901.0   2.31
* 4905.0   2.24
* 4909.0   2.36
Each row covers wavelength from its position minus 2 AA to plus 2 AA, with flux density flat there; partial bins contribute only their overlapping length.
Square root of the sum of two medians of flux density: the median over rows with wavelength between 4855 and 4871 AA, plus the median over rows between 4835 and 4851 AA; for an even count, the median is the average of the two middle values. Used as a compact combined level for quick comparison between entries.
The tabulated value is 2.25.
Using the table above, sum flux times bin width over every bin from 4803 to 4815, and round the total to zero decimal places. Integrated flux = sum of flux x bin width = 31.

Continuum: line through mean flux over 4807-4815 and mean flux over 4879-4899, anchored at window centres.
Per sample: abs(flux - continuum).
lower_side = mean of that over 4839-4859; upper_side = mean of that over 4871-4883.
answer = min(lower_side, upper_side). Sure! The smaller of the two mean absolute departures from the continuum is 0.10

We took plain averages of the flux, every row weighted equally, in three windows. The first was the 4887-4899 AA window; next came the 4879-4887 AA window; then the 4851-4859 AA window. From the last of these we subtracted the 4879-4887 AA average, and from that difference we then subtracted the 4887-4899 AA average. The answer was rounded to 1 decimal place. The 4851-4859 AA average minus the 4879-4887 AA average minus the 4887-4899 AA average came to -1.9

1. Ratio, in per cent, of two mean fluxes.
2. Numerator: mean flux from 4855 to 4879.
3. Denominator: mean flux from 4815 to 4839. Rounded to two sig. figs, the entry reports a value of 90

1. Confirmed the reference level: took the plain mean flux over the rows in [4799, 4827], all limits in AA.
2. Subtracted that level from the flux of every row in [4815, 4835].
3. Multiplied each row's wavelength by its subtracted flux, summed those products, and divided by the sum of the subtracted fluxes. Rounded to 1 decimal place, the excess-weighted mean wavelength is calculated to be 4829.7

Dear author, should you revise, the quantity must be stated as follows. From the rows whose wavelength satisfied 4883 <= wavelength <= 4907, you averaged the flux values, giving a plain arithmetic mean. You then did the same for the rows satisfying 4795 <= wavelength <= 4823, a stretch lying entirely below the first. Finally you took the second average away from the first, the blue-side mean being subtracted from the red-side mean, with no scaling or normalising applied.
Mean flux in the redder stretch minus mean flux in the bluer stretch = -0.31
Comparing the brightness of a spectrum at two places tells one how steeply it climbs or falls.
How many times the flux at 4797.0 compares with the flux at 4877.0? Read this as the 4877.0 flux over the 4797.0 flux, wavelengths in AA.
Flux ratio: 0.872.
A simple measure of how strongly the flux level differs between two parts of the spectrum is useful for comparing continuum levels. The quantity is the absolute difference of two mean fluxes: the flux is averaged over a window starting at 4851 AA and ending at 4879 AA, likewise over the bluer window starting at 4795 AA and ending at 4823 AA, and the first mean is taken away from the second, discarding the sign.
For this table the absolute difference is 0.12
